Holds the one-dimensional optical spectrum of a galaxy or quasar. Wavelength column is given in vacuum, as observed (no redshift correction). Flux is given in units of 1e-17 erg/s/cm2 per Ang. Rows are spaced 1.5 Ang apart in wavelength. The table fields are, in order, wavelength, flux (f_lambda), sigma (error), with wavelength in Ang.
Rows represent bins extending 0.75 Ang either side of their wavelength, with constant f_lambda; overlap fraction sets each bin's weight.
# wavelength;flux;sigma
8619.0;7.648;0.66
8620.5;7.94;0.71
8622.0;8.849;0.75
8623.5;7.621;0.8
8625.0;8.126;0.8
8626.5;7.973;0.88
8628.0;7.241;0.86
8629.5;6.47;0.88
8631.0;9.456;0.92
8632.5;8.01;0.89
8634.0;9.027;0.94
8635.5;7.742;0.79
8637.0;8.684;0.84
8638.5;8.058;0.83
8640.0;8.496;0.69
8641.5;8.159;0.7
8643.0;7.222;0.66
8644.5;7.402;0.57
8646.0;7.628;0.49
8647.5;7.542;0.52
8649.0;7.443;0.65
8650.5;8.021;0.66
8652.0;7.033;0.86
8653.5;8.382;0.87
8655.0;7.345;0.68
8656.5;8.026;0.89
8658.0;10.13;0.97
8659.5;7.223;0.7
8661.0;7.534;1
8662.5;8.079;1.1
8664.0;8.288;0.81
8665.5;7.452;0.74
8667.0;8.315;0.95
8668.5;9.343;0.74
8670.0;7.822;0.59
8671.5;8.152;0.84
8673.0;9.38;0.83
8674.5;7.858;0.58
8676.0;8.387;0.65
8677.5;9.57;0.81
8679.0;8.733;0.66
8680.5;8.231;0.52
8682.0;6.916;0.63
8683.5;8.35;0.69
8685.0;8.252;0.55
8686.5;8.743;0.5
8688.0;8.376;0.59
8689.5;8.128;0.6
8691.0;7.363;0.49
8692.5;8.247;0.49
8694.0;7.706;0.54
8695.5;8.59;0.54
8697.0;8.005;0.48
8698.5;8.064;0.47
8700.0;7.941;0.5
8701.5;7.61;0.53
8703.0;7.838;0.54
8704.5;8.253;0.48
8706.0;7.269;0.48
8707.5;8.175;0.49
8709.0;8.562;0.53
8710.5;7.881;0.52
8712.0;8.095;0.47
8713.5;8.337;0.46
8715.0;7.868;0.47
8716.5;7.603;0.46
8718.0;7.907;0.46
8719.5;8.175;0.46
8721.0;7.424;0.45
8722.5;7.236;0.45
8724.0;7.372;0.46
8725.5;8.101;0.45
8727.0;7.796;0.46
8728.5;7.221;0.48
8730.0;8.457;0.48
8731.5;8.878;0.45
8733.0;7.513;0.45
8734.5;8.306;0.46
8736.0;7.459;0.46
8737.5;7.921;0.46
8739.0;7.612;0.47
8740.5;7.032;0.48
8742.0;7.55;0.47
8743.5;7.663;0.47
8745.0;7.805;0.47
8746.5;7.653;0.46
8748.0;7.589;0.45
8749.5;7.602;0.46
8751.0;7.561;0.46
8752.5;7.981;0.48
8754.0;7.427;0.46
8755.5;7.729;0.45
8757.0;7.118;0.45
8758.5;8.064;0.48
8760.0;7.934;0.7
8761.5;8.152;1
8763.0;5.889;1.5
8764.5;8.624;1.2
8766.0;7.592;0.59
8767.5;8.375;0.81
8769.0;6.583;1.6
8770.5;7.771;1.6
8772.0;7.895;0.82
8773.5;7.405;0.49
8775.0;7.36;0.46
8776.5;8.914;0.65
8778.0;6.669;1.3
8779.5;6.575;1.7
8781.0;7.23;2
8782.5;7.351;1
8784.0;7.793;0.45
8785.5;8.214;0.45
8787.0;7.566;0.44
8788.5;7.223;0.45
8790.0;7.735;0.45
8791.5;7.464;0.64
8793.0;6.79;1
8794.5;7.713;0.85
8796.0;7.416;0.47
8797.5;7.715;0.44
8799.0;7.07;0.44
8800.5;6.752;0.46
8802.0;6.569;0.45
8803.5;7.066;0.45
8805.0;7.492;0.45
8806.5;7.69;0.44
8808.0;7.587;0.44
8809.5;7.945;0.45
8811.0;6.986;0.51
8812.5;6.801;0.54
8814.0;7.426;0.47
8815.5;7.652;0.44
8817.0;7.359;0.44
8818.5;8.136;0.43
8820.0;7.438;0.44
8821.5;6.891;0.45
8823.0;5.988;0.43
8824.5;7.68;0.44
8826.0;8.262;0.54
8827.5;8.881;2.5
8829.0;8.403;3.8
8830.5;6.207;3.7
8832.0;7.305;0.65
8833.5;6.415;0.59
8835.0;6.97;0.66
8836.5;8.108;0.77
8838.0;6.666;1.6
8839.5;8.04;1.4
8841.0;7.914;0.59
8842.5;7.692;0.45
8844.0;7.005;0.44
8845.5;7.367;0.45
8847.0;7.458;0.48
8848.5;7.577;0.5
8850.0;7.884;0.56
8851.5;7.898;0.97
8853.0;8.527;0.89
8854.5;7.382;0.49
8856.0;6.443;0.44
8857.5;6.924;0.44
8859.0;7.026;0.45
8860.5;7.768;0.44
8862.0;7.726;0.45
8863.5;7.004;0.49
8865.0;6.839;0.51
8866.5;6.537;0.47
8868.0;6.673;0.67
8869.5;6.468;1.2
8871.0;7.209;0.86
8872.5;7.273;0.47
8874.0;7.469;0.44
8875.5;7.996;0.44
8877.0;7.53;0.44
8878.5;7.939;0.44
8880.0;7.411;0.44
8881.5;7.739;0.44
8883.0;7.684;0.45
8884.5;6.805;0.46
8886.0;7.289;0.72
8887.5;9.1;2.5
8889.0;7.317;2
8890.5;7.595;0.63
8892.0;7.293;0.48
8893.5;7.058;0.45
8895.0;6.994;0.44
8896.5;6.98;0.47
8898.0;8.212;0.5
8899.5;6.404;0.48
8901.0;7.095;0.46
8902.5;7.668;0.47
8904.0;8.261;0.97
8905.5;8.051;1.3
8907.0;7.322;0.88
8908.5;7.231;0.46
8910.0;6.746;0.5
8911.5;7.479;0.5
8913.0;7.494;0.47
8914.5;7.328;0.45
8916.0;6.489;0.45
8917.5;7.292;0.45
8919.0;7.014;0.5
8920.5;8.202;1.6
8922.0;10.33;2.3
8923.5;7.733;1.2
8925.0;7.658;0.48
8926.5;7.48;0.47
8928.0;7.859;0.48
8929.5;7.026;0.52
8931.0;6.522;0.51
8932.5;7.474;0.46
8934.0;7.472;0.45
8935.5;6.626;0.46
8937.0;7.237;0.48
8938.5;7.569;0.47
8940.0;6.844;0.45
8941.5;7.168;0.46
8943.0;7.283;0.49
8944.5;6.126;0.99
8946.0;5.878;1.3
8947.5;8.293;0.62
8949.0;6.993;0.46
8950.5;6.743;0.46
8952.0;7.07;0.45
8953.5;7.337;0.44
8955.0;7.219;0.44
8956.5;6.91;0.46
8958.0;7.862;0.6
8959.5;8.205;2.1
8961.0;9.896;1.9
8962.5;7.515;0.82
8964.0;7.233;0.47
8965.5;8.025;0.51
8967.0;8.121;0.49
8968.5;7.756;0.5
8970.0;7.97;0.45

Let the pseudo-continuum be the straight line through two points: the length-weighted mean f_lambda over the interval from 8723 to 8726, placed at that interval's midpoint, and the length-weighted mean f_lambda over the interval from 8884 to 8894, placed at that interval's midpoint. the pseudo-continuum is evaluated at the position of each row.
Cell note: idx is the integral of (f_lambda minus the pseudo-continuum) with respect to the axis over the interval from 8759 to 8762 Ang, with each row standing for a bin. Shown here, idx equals 1.2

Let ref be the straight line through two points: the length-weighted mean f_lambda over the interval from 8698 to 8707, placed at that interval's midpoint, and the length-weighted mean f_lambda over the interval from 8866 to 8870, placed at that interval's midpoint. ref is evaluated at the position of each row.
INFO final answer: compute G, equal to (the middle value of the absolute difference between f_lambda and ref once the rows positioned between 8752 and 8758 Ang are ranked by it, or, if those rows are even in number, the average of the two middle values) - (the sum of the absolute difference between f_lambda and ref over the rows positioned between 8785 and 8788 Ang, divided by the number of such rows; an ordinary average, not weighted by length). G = -0.40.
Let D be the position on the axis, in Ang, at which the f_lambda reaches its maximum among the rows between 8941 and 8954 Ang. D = 8947.5 Ang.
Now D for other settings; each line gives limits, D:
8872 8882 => 8875.5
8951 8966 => 8961.0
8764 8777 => 8776.5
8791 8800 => 8797.5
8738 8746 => 8745.0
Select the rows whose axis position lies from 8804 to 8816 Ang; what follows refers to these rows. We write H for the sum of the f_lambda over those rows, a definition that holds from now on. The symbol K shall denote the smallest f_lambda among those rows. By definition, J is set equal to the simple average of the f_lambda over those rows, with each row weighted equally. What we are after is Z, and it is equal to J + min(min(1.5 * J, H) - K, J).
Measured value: 11.8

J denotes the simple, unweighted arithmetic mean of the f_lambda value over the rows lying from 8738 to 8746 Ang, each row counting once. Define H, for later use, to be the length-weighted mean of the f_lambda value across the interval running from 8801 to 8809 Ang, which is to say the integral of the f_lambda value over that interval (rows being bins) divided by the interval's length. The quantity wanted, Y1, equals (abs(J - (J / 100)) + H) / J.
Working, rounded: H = 7.3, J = 7.5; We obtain 1.96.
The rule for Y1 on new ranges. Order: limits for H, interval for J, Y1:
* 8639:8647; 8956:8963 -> 1.95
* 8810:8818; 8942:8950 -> 2.04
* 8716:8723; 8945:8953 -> 2.09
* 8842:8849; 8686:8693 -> 1.90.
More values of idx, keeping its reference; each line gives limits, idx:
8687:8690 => 1.8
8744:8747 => 0.3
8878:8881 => 0.4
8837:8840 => -0.6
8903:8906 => 1.8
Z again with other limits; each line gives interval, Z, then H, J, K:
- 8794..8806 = 11.5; 58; 7.2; 6.569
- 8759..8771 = 13.1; 61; 7.6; 5.889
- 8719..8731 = 12.1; 62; 7.7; 7.221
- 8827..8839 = 12.2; 59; 7.4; 6.207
